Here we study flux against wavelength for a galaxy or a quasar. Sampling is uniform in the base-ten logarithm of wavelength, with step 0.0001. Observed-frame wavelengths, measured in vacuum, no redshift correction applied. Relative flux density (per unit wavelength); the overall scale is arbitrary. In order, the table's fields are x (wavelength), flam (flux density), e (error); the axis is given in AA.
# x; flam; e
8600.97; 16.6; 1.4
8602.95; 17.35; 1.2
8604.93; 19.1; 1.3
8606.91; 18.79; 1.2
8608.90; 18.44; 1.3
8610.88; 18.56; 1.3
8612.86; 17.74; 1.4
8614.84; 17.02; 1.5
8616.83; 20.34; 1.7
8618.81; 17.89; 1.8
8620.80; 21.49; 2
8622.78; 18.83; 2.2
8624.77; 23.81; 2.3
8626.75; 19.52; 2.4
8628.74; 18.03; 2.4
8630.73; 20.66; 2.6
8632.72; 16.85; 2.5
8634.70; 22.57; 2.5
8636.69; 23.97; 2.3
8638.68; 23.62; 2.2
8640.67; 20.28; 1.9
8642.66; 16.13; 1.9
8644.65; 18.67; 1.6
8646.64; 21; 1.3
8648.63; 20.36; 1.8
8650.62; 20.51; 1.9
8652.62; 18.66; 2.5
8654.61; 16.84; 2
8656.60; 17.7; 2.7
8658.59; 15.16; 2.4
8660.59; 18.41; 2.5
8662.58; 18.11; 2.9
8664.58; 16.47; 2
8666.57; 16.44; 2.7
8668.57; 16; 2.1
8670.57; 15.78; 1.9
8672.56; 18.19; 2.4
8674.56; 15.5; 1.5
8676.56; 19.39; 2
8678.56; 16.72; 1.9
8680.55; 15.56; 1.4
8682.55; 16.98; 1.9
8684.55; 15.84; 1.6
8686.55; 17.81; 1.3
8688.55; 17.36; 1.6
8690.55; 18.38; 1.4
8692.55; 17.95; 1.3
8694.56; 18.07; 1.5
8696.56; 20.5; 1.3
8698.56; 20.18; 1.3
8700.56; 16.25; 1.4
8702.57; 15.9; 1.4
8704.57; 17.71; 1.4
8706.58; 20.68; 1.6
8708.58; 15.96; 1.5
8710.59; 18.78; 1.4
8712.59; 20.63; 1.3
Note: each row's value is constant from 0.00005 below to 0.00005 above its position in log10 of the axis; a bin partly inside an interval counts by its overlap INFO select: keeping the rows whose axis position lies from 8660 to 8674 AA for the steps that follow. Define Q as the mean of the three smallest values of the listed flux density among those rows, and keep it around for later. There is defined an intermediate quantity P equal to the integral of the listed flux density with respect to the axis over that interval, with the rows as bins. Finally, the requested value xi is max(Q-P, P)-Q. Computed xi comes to 221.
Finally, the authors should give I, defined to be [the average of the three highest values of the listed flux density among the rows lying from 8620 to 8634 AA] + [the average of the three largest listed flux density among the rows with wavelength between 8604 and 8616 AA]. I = 40.8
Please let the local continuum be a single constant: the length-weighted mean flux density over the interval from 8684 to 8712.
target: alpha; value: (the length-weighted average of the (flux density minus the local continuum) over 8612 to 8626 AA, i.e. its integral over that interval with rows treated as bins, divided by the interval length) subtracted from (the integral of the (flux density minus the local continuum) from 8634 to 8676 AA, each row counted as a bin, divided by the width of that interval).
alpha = -1.0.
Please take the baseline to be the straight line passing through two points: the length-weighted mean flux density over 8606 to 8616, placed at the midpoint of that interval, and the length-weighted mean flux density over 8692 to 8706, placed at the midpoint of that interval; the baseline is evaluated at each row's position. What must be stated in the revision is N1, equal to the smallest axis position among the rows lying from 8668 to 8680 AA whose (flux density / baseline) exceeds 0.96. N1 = 8672.56 AA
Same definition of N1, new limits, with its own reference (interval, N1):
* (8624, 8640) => 8624.77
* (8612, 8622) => 8612.86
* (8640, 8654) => 8640.67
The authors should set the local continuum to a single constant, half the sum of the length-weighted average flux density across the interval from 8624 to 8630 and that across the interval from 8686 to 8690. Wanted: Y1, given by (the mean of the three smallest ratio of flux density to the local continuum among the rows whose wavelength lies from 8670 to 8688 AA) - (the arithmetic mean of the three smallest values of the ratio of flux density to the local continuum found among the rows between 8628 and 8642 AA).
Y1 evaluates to -0.15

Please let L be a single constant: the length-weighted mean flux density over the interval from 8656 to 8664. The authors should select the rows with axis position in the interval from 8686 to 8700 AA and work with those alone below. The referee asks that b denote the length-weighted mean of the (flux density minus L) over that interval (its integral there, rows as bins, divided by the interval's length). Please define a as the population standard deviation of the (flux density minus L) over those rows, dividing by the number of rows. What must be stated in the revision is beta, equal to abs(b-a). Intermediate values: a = 1.1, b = 1.3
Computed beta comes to 0.1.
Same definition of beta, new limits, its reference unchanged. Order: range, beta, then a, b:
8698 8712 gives 1.2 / 1.9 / 0.7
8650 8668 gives 1.3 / 1.5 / 0.2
